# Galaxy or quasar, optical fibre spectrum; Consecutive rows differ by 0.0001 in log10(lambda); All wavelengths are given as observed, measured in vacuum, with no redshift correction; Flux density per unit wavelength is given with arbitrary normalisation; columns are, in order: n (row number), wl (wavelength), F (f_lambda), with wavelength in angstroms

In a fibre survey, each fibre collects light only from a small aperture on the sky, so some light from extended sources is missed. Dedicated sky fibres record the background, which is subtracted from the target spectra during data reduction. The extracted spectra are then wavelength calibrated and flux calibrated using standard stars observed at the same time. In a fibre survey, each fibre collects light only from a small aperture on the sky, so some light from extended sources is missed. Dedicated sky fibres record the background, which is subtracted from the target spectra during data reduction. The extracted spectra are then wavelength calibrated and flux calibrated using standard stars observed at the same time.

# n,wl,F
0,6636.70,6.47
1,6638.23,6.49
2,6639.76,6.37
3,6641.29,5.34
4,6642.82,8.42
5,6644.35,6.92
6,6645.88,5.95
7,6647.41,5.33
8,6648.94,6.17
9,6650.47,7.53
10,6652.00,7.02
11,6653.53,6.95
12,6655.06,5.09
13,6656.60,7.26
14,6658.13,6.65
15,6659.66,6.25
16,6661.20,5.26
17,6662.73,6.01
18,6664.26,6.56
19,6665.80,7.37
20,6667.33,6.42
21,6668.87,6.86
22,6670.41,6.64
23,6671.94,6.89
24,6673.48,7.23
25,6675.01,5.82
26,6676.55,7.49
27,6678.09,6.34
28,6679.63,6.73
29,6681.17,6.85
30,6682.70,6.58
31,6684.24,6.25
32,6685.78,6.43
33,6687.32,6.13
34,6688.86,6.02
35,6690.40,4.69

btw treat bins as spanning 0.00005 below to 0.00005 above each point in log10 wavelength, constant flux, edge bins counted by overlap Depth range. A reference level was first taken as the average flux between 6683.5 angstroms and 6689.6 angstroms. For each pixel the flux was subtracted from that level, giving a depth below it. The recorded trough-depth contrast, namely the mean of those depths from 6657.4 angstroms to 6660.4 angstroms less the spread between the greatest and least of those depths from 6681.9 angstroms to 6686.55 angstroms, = -0.57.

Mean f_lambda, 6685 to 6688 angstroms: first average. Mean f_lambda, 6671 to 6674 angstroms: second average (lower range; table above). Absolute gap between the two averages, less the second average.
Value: -6.3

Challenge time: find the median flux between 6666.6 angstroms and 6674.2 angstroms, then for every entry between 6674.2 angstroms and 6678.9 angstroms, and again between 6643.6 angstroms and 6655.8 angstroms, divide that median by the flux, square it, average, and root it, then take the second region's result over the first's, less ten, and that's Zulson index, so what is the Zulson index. -8.96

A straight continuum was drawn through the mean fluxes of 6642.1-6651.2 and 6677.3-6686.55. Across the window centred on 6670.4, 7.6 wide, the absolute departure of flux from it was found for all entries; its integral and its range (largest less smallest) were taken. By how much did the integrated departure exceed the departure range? 1.6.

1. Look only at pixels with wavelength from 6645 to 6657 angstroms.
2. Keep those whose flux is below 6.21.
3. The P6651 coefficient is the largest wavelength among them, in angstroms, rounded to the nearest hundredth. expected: 6655.06 angstroms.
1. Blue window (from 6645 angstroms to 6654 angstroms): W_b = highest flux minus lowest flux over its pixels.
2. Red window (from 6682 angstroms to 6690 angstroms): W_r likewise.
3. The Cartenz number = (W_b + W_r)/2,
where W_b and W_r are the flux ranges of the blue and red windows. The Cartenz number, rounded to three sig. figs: 1.38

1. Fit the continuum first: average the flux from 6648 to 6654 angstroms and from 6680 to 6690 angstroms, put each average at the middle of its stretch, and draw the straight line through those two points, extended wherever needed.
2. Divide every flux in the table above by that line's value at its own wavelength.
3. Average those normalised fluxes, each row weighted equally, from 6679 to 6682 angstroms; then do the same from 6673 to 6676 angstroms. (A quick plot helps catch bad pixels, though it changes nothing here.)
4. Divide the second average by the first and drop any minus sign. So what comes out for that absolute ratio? 0.95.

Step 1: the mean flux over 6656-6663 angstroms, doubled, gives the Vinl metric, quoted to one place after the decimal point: 12.6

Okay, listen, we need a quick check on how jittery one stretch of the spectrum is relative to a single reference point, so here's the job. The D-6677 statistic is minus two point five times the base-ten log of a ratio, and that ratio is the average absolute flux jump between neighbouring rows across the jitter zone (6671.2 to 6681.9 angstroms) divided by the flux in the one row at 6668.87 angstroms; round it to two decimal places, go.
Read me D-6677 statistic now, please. 2.27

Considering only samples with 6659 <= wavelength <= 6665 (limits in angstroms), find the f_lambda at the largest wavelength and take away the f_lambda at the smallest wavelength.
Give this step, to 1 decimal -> 0.3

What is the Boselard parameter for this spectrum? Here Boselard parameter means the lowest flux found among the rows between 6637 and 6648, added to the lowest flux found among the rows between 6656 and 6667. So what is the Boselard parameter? 10.6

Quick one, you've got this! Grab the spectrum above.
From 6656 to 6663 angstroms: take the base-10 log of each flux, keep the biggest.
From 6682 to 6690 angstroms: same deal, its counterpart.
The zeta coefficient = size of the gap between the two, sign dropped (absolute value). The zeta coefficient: 0.043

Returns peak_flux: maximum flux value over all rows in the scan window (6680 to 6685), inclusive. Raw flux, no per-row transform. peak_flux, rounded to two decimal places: 6.85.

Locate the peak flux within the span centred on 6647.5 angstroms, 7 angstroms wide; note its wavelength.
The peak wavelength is 6650.47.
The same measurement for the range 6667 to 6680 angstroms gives 6676.55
